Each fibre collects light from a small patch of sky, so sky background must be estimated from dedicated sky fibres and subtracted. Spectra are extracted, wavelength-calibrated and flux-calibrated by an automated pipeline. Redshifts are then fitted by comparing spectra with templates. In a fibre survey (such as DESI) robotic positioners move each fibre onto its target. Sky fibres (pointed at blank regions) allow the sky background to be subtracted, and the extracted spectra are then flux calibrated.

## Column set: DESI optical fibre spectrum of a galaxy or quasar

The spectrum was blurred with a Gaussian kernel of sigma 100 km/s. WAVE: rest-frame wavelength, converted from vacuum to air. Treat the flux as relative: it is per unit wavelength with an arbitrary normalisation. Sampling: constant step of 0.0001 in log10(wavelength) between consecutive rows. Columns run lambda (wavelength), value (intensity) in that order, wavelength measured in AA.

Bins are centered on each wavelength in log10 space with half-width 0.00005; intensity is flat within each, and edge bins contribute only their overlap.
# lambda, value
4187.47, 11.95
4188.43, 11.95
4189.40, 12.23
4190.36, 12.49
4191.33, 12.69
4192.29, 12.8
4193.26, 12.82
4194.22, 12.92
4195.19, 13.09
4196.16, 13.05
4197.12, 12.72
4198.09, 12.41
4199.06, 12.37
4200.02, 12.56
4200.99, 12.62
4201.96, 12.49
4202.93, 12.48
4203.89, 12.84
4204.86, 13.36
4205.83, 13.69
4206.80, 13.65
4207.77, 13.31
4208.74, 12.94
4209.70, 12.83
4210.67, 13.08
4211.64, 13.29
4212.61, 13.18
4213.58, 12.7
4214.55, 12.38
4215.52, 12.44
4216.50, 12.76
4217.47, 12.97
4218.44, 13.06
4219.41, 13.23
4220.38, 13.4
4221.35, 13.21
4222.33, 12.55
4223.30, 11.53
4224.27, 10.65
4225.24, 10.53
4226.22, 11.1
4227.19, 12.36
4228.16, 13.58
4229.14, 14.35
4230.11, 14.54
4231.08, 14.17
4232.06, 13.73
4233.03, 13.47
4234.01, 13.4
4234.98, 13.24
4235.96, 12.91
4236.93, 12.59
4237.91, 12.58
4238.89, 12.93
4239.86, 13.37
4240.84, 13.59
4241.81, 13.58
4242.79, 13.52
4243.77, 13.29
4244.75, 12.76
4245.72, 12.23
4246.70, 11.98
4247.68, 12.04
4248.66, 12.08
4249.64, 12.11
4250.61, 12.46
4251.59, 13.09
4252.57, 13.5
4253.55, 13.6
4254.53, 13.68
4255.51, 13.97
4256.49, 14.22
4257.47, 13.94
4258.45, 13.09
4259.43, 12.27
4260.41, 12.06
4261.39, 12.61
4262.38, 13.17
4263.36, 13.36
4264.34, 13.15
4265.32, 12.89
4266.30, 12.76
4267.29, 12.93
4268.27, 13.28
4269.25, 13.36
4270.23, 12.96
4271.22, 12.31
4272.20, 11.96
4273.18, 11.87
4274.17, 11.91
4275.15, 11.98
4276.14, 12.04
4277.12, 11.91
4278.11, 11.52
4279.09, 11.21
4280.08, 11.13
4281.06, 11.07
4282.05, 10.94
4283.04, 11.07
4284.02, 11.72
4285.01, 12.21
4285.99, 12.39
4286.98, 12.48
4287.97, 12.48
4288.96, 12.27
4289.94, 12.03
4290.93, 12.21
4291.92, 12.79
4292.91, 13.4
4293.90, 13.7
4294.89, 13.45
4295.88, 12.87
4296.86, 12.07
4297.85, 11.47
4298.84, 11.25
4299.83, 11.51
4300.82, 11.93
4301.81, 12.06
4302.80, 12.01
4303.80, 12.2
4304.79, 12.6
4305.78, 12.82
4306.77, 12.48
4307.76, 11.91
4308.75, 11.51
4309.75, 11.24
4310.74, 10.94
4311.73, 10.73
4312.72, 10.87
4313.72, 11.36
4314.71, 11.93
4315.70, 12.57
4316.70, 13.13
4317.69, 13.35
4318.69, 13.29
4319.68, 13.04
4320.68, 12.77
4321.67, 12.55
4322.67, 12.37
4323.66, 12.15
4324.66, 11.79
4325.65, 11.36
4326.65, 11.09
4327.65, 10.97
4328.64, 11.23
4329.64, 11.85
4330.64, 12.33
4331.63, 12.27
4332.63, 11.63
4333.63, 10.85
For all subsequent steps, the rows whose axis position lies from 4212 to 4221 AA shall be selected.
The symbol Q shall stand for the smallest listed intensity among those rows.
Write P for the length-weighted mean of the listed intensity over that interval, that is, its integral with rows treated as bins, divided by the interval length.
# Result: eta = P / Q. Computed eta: 1.04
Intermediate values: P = 12.9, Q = 12.38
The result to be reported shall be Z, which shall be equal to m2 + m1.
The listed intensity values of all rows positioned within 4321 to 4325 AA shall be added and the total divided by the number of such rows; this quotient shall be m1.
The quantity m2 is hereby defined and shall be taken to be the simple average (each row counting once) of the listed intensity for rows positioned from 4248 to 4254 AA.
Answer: 25.0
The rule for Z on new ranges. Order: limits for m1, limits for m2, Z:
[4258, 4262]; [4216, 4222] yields 25.6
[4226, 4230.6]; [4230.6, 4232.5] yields 27.1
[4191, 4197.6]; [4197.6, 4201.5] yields 25.4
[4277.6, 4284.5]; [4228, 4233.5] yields 25.2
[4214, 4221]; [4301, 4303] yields 24.9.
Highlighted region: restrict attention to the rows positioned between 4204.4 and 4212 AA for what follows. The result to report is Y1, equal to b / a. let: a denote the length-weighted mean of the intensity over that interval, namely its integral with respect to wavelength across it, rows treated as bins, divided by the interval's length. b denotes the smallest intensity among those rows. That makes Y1 0.967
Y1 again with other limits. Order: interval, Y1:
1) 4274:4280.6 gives 0.954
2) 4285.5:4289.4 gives 0.990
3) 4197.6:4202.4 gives 0.991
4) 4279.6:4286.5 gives 0.950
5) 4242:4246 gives 0.939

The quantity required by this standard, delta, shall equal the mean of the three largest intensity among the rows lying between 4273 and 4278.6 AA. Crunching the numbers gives 12.0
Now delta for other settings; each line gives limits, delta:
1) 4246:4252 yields 12.6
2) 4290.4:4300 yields 13.5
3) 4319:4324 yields 12.8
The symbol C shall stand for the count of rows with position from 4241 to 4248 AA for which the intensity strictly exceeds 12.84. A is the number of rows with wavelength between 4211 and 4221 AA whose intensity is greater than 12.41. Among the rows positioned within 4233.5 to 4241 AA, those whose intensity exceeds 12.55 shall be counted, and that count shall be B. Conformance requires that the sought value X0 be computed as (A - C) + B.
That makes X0 14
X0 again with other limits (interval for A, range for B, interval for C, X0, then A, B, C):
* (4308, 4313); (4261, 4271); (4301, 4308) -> 10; 0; 10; 0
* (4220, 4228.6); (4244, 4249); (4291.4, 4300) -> 1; 4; 1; 4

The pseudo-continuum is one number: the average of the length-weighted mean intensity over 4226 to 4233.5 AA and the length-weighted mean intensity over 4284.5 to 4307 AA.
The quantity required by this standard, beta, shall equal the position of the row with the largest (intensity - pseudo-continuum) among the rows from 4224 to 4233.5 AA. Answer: 4230.11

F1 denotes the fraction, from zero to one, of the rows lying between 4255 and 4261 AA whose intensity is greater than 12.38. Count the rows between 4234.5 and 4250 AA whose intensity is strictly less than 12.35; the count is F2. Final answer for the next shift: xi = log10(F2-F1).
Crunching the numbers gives 0.64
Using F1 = 0.67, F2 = 5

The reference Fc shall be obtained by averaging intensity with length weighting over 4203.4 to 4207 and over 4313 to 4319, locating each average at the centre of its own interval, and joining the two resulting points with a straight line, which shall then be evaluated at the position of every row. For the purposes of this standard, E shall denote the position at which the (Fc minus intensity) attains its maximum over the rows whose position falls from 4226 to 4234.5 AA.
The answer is 4226.22 AA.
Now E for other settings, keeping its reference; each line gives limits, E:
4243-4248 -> 4246.70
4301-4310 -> 4309.75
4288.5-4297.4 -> 4289.94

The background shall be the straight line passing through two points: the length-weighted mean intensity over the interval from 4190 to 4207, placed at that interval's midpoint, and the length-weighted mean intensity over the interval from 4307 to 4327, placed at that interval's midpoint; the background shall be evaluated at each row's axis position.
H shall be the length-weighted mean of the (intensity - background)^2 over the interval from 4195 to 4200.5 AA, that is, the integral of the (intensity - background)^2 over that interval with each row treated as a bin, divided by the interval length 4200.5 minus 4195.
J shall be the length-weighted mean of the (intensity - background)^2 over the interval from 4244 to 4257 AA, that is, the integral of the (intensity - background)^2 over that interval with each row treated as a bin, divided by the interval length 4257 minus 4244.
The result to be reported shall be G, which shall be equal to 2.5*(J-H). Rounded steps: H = 0.09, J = 0.8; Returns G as 1.8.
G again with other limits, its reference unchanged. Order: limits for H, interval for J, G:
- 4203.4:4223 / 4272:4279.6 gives 0.2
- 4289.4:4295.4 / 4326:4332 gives -1.4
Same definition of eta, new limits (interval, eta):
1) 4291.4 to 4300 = 1.11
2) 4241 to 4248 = 1.07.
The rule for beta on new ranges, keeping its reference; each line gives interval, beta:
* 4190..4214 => 4205.83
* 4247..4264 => 4256.49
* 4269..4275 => 4269.25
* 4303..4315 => 4305.78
